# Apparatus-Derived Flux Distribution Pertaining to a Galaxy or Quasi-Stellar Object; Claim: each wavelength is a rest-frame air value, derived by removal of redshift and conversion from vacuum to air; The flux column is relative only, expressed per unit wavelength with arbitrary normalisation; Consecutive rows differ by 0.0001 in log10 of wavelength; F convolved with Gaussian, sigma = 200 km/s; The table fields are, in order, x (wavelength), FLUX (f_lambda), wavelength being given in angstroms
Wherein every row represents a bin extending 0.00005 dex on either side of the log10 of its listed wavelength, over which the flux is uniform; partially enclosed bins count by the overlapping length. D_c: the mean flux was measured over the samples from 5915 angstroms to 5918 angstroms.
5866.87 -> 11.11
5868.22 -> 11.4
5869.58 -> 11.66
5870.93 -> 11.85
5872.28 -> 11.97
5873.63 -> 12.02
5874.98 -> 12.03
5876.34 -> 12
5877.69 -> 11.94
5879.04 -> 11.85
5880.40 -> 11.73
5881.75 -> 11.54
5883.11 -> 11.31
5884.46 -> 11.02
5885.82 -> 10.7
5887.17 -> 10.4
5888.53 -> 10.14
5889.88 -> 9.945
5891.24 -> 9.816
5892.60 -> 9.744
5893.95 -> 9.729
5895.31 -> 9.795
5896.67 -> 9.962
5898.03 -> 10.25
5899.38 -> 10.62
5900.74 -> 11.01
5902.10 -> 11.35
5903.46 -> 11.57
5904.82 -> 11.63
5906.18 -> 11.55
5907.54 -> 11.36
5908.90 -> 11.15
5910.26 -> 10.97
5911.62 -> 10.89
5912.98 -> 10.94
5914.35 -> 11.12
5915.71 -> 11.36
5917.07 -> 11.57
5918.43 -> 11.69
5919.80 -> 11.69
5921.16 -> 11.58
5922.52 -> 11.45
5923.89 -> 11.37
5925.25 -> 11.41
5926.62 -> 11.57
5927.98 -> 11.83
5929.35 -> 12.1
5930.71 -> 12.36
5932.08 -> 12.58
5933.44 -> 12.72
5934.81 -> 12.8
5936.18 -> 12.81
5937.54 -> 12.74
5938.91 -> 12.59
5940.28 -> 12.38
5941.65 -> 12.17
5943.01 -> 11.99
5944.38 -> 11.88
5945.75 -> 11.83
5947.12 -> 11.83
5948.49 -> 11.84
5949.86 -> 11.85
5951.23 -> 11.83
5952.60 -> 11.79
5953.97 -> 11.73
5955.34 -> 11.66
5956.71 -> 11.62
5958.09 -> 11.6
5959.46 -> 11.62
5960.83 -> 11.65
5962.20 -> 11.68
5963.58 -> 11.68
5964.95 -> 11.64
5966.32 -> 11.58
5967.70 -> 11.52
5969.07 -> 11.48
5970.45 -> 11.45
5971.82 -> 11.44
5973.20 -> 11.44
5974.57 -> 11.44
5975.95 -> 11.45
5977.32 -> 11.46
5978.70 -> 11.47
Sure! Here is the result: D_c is 11.5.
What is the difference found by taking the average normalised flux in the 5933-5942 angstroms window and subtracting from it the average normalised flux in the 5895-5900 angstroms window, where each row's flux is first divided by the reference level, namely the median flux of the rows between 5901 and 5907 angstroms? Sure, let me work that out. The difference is 0.21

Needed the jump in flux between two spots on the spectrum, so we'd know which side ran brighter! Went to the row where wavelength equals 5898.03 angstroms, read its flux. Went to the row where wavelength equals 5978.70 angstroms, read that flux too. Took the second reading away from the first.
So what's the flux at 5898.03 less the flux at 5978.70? -1.2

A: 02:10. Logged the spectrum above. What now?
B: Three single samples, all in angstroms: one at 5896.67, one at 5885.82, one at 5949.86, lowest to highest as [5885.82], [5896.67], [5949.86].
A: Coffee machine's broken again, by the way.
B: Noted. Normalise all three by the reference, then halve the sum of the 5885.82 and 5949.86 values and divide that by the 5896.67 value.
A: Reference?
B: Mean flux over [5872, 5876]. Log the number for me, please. 1.13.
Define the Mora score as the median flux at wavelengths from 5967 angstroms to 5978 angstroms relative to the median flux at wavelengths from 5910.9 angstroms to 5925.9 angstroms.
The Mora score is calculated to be 1.00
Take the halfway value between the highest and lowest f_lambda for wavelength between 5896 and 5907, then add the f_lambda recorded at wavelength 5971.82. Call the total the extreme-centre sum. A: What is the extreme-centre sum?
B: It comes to 22.2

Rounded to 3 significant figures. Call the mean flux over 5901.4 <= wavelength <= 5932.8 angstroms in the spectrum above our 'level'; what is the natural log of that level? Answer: 2.44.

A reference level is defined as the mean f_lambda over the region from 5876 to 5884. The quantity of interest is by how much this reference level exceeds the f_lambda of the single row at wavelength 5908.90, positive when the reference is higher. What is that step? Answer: 0.6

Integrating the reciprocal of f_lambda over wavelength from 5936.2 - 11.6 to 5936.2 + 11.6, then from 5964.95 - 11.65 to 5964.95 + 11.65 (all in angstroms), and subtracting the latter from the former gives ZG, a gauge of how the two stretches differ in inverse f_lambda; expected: -0.11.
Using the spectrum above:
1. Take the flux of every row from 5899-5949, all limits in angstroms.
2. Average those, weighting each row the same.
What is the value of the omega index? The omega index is 11.7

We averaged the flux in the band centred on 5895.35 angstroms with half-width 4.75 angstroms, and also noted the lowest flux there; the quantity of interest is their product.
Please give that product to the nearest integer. 97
